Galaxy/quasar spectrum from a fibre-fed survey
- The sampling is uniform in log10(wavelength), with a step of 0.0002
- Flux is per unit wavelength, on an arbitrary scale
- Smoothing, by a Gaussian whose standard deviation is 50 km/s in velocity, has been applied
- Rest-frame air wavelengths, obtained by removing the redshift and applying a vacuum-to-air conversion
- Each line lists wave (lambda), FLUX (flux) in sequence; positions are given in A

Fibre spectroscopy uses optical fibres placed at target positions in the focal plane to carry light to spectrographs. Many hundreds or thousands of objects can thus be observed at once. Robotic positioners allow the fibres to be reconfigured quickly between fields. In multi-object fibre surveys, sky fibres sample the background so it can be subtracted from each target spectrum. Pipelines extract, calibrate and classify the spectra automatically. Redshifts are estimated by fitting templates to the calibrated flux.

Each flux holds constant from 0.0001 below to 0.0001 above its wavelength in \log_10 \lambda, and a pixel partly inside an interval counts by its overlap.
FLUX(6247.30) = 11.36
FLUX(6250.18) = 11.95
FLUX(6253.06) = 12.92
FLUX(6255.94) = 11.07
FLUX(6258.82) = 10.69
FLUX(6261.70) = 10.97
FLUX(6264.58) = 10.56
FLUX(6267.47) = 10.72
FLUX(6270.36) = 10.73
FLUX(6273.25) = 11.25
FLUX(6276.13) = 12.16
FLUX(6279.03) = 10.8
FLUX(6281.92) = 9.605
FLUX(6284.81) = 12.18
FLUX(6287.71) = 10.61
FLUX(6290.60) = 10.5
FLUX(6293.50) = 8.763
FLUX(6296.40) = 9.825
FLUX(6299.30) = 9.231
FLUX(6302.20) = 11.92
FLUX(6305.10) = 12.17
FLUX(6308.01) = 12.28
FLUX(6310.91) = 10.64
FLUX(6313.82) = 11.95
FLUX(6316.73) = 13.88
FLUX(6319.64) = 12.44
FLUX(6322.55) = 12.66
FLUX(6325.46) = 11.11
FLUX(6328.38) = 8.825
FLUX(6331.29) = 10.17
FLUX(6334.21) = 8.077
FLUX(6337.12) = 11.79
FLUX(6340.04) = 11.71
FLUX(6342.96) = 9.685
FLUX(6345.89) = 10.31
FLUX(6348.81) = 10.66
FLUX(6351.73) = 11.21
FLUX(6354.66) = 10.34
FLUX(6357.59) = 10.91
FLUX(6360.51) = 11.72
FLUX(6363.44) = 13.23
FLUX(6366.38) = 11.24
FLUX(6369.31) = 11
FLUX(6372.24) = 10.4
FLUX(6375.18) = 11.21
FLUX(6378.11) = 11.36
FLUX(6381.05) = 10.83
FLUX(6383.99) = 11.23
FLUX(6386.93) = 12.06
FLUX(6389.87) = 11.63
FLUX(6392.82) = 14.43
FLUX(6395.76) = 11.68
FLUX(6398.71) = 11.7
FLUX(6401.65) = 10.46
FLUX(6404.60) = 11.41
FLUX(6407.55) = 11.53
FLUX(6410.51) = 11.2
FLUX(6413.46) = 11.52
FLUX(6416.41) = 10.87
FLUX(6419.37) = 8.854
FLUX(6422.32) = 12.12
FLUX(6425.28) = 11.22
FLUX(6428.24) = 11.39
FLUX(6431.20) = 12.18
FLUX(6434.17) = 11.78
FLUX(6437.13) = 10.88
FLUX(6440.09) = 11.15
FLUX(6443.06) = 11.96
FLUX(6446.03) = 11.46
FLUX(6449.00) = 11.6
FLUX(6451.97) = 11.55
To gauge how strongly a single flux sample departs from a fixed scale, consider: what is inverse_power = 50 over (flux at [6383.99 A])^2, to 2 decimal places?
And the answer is 0.40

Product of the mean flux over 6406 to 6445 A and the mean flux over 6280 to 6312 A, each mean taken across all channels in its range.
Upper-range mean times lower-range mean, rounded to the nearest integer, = 121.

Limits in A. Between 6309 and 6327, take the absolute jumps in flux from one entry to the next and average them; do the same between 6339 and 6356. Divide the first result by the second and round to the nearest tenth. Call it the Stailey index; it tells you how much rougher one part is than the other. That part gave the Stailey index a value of 1.5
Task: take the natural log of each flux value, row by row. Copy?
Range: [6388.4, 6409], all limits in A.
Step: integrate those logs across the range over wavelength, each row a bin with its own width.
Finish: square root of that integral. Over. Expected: 7.13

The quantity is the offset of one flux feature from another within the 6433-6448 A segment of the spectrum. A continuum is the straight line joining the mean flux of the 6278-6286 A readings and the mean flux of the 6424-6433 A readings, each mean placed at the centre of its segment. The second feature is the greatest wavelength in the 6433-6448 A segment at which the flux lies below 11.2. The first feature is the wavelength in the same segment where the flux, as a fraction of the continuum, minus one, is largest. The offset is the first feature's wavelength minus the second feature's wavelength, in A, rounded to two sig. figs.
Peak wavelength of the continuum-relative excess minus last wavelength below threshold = 3.0 A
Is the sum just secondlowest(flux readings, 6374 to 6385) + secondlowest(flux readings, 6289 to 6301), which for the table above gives 20.4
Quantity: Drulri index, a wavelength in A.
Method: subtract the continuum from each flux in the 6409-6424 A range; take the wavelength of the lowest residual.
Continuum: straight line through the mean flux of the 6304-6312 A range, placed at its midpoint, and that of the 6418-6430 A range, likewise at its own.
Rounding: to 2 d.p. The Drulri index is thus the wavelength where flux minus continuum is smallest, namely 6419.37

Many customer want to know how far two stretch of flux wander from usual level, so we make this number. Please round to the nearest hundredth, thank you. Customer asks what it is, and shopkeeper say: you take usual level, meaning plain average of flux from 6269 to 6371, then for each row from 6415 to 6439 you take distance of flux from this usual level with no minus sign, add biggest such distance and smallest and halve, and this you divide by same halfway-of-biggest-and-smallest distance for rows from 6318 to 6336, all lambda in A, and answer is 0.76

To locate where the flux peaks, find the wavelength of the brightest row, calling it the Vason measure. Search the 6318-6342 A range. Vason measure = 6322.55 A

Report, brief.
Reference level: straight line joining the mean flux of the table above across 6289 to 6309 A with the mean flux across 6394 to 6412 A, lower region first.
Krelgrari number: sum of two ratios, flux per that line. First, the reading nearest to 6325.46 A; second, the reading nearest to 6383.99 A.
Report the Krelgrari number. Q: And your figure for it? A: 2.03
